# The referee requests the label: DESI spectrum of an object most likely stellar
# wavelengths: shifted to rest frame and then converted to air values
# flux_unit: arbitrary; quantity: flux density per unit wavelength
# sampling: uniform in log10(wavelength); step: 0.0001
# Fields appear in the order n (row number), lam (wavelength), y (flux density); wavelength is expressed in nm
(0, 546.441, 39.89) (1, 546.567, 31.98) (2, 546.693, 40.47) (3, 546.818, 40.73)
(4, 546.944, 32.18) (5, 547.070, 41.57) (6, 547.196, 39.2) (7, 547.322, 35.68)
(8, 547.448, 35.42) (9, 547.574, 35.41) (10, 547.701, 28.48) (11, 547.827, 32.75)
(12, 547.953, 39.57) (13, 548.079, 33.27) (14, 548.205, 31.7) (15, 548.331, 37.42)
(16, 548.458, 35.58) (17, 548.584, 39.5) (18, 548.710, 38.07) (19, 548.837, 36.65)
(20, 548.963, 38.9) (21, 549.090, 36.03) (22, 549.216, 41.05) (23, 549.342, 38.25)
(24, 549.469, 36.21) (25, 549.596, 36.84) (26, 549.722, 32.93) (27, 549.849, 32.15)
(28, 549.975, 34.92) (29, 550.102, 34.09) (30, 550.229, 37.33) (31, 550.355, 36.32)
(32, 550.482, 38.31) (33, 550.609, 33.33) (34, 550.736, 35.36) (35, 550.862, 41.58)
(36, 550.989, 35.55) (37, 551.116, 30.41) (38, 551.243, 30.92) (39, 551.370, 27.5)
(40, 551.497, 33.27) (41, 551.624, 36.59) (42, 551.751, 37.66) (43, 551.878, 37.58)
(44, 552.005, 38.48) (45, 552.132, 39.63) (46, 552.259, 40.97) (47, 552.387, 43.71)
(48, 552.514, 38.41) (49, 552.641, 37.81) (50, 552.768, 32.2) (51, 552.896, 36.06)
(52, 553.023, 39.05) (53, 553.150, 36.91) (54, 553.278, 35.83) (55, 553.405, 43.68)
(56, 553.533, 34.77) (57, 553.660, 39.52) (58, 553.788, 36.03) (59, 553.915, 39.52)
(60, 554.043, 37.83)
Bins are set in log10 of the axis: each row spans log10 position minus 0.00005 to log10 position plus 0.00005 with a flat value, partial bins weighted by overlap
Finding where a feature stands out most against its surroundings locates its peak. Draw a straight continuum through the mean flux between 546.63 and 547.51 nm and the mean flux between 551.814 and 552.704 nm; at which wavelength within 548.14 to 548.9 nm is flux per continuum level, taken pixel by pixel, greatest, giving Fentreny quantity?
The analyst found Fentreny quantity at 548.584 nm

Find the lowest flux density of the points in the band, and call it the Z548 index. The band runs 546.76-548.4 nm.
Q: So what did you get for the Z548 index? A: 28.48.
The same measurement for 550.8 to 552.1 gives 27.5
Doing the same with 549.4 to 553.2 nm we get 27.5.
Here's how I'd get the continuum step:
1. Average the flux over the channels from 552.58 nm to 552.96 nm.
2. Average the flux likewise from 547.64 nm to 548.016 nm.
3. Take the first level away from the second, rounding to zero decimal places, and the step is -2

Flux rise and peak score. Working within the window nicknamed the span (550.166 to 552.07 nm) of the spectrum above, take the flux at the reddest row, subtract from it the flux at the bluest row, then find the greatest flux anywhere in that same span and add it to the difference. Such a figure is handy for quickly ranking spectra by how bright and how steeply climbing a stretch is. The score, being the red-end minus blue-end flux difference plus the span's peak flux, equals 42.7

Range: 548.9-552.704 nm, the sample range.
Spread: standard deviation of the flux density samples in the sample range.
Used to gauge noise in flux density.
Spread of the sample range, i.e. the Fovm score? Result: 3.5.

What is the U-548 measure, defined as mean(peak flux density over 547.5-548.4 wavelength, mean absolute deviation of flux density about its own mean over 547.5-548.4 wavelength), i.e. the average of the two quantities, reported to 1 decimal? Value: 21.2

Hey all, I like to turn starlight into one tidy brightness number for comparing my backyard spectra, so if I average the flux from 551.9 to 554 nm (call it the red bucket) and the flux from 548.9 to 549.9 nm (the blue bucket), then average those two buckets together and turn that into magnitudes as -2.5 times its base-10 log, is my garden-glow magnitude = -3.93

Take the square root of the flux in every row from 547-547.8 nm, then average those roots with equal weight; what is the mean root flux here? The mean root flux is 6.0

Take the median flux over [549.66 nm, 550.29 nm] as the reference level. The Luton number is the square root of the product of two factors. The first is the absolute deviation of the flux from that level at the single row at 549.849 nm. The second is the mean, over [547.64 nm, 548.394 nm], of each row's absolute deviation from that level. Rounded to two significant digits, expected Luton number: 2.5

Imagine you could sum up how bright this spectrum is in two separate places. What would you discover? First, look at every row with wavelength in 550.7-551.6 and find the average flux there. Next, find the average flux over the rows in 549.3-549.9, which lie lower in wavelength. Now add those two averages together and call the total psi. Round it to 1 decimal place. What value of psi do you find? 68.8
